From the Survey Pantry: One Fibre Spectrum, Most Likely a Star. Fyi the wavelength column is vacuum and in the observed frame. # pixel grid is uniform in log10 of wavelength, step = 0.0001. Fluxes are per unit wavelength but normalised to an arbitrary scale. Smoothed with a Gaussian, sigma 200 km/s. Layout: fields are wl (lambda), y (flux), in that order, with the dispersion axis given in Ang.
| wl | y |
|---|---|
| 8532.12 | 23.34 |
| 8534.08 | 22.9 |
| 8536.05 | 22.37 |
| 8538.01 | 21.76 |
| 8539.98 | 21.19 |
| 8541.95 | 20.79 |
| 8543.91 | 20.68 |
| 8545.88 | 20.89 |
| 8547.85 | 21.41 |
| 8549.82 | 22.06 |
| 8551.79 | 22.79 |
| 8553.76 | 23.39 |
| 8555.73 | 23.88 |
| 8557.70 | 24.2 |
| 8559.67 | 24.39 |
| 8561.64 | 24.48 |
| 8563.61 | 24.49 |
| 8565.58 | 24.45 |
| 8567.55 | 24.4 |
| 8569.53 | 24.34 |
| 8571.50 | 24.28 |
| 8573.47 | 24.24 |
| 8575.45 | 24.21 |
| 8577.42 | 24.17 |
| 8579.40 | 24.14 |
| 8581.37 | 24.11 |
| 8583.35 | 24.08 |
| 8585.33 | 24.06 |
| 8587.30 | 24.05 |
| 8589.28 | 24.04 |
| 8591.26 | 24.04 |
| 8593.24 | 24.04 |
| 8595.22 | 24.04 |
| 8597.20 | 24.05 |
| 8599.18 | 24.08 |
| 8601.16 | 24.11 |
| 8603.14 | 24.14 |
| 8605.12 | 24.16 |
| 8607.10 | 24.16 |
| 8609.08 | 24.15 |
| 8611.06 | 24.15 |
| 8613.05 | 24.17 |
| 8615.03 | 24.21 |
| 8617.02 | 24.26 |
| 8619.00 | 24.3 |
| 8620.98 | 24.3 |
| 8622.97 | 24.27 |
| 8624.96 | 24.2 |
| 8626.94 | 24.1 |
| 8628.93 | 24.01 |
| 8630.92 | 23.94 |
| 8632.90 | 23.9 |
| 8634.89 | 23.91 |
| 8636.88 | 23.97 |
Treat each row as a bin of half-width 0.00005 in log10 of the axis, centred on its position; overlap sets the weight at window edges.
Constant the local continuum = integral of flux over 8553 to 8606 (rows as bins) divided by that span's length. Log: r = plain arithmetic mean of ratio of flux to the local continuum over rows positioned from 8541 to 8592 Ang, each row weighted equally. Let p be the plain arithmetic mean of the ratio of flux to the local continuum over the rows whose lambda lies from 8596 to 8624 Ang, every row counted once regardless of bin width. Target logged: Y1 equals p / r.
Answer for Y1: 1.03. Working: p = 1.00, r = 0.97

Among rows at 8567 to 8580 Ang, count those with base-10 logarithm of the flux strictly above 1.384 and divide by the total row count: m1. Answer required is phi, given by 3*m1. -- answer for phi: 1.7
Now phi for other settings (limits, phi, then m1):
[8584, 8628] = 0.5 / 0.18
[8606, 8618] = 0.5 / 0.17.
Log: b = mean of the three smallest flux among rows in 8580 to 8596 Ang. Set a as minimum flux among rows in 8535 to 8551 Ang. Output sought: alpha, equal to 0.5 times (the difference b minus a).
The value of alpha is 1.7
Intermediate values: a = 20.68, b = 24.0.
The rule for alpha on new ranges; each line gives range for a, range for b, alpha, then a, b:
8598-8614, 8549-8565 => -0.7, 24.08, 22.7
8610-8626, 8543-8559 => -1.6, 24.15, 21.0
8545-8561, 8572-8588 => 1.6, 20.89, 24.1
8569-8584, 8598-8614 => 0.0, 24.08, 24.1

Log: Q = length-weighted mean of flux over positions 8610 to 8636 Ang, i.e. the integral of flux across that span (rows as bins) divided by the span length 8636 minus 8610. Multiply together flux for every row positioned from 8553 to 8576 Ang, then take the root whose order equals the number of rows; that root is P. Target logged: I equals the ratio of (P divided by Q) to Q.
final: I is 0.0416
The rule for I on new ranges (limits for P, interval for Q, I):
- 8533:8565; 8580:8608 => 0.0389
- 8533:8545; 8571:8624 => 0.0371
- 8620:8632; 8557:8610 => 0.0412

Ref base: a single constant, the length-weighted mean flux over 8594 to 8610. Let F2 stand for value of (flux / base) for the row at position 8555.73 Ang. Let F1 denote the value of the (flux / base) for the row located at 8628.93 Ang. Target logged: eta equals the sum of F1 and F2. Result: 1.986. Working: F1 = 1.00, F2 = 0.99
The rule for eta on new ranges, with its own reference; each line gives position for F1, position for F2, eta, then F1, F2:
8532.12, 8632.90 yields 1.959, 0.97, 0.99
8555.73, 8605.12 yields 1.992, 0.99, 1.00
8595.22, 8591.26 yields 1.994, 1.00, 1.00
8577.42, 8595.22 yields 1.999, 1.00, 1.00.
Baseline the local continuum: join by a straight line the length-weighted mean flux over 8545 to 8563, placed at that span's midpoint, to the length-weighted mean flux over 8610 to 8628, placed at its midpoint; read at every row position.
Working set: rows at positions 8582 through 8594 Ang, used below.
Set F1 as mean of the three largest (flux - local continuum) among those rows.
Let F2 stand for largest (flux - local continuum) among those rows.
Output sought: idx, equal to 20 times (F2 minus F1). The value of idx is 1.0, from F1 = 0.4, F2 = 0.5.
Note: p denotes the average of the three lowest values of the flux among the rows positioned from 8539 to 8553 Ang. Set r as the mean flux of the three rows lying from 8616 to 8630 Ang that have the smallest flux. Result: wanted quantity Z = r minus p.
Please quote 3.32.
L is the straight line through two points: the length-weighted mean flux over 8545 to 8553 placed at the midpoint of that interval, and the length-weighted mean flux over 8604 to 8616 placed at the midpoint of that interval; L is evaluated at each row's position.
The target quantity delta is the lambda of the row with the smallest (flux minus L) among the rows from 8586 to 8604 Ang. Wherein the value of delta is 8603.14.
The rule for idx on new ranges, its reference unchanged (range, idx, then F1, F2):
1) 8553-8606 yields 0.5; 1.2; 1.3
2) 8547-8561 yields 4.0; 1.0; 1.2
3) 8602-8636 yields 0.4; 0.2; 0.2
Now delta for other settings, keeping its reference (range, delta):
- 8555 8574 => 8573.47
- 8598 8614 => 8613.05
